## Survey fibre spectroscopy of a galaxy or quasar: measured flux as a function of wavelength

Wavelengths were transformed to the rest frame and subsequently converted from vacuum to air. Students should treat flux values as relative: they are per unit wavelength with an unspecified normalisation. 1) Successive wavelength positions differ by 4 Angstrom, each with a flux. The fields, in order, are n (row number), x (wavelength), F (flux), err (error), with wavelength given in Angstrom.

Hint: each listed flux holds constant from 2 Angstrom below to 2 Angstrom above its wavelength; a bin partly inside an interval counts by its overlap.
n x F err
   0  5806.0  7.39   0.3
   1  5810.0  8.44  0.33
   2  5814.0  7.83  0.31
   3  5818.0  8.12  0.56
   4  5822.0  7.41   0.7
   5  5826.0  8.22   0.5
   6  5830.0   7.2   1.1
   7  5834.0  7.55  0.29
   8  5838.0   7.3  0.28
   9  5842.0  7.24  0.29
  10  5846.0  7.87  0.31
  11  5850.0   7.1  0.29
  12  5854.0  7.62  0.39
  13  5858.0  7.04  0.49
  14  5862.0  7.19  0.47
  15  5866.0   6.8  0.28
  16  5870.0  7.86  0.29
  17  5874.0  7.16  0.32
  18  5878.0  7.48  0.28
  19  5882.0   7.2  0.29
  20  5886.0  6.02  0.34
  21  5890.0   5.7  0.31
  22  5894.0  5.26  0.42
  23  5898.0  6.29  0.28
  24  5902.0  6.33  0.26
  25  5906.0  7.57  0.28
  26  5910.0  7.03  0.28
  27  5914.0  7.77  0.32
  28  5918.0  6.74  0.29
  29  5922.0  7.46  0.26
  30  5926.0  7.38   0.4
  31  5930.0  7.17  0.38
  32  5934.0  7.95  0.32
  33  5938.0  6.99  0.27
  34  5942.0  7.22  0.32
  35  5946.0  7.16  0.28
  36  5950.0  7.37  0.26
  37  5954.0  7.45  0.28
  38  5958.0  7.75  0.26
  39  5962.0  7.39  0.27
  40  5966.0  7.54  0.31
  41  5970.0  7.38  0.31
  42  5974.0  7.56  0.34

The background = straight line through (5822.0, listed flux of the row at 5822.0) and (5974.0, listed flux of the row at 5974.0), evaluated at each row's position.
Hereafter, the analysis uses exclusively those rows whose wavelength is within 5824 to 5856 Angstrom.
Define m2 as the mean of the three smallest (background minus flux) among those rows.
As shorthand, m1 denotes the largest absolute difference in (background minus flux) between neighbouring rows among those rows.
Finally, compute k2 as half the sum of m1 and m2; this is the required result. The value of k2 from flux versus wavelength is 0.28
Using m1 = 1.02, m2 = -0.5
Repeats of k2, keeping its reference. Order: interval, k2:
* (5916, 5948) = 0.44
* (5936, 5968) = 0.16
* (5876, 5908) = 0.65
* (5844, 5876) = 0.36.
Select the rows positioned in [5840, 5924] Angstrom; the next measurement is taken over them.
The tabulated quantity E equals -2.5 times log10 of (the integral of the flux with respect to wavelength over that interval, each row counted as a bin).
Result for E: -6.9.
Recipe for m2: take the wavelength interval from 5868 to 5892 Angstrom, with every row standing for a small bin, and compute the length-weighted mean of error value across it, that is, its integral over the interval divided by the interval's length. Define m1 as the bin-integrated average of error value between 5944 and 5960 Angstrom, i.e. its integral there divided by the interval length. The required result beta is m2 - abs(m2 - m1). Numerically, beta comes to 0.27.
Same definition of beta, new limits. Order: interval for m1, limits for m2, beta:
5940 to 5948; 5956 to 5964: 0.23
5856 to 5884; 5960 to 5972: 0.25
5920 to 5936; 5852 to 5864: 0.34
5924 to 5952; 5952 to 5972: 0.25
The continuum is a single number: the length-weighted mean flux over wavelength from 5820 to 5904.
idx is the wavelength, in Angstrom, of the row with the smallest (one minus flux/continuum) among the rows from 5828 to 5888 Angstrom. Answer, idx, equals 5846.0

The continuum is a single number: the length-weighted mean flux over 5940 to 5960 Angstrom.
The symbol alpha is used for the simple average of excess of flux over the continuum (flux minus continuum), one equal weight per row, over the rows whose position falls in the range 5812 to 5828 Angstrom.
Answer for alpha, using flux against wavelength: 0.5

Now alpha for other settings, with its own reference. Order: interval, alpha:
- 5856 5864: -0.3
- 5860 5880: -0.1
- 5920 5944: 0.0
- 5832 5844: 0.0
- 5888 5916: -0.8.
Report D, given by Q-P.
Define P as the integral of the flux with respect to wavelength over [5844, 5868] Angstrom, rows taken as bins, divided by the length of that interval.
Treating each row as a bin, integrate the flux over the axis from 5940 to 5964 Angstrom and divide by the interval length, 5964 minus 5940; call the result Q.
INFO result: 0.1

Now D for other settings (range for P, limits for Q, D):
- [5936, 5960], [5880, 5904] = -1.2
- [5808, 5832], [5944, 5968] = -0.4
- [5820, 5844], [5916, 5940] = -0.2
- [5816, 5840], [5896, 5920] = -0.7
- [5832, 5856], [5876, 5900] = -1.1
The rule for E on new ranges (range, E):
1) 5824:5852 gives -5.8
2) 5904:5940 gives -6.1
